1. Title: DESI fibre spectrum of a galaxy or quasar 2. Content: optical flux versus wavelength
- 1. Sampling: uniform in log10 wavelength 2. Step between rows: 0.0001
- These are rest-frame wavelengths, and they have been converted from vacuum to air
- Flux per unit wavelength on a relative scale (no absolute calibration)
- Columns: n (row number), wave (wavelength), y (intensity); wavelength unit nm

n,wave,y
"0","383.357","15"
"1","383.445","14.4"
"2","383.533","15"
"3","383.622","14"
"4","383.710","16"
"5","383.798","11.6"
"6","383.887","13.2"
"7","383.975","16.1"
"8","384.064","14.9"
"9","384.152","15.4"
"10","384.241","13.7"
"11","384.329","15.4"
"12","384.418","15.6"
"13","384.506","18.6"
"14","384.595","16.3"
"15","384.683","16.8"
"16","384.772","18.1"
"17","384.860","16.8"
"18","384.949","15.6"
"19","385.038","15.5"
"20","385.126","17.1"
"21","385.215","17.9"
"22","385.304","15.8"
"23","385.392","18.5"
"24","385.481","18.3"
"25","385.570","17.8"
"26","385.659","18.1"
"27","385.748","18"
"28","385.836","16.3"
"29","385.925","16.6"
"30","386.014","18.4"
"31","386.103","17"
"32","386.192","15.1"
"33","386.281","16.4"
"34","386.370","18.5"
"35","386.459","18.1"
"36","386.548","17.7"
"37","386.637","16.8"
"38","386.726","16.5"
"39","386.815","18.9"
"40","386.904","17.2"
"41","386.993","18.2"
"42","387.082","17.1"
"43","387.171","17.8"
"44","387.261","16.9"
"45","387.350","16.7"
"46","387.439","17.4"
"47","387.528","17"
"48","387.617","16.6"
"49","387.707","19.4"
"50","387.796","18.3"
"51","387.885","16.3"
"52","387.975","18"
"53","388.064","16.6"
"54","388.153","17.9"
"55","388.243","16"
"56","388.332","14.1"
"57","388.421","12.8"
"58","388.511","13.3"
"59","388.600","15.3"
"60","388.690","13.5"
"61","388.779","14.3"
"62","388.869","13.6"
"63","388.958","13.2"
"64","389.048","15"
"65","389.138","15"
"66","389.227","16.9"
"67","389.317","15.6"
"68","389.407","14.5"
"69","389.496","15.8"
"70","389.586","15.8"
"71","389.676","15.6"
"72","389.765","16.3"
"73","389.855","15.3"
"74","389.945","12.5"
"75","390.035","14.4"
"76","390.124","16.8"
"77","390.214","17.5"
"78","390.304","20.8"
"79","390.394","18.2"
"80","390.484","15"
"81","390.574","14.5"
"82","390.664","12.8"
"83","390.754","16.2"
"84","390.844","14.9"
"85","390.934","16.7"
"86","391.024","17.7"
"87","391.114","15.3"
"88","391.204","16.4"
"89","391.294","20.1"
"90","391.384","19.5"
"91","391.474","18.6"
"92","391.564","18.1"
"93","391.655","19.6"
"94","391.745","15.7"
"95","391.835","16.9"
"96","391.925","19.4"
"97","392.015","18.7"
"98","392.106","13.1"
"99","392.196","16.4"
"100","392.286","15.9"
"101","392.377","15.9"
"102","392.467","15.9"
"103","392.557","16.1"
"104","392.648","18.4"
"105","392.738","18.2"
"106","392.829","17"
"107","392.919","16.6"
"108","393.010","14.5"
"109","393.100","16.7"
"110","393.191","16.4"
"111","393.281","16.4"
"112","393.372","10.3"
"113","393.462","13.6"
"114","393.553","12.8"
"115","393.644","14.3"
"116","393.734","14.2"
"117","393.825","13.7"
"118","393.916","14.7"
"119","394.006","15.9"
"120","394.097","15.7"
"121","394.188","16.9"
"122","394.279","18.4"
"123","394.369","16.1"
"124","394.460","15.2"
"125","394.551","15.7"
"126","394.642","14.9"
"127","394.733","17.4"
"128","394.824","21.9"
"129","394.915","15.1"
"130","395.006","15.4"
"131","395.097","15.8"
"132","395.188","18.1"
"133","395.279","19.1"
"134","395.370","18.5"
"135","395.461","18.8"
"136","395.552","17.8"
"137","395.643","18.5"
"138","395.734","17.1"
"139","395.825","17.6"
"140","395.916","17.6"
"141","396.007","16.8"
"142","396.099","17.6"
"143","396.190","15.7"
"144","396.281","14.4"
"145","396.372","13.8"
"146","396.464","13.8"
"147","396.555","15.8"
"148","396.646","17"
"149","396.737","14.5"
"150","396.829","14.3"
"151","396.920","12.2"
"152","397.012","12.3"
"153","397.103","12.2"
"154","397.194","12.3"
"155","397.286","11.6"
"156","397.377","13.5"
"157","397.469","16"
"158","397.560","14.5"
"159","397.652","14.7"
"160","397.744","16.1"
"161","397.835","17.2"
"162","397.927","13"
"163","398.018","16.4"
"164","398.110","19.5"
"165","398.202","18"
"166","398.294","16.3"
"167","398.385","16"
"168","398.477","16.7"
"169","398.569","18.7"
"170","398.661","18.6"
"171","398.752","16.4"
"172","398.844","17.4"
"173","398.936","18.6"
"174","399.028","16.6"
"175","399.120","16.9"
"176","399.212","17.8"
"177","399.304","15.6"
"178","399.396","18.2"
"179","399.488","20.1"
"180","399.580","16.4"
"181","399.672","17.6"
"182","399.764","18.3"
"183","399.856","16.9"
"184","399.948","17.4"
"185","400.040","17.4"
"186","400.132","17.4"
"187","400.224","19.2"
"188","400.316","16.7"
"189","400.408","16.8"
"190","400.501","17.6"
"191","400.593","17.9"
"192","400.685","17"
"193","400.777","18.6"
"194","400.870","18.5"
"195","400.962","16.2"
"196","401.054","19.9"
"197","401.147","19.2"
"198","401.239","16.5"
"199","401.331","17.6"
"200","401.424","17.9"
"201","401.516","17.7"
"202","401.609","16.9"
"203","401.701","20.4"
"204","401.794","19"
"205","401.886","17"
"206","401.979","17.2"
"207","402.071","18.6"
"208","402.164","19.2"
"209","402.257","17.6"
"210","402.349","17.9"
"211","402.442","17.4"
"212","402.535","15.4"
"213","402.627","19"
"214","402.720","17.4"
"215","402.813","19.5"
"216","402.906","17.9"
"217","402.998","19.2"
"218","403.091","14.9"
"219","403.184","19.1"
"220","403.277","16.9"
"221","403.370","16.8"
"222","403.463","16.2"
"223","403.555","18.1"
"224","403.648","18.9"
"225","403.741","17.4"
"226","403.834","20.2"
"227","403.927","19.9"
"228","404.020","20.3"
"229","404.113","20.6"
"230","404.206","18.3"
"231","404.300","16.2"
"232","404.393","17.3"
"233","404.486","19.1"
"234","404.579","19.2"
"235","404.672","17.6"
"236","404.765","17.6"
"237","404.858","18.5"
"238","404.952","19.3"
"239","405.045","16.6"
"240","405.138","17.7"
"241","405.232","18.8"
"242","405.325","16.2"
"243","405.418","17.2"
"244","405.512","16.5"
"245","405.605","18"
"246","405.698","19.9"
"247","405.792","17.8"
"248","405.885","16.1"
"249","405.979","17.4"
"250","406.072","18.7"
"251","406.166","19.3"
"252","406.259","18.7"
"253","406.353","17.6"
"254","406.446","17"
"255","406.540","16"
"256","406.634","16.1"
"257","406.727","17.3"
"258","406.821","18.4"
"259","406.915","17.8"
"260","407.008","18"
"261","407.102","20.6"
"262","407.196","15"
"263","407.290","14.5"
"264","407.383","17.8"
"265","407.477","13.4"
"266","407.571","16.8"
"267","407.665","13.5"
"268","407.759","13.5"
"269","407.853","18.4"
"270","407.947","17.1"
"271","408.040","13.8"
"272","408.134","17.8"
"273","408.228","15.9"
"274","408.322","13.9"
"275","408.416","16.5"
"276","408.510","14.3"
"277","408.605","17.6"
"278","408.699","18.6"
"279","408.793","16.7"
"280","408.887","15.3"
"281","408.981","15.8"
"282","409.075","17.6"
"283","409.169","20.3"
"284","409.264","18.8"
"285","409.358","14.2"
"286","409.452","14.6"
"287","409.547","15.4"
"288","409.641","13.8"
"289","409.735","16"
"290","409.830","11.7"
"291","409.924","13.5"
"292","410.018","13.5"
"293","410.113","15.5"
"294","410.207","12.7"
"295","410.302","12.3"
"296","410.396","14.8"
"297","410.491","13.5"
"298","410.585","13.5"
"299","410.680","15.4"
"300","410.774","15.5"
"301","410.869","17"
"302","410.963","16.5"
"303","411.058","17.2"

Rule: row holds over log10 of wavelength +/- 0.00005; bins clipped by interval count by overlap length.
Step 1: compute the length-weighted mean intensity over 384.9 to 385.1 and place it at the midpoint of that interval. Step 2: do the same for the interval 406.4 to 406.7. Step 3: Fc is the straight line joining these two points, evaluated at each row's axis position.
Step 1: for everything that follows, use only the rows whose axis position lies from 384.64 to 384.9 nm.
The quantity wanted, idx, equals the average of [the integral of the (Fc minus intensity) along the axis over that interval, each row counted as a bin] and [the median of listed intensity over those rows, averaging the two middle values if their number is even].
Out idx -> 8.2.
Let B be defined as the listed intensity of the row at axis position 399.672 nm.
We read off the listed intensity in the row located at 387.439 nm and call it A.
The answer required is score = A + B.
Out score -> 35.0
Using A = 17.4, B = 17.6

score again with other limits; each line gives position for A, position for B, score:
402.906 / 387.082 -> 35.0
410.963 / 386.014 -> 34.9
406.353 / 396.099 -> 35.2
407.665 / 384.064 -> 28.4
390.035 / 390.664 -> 27.2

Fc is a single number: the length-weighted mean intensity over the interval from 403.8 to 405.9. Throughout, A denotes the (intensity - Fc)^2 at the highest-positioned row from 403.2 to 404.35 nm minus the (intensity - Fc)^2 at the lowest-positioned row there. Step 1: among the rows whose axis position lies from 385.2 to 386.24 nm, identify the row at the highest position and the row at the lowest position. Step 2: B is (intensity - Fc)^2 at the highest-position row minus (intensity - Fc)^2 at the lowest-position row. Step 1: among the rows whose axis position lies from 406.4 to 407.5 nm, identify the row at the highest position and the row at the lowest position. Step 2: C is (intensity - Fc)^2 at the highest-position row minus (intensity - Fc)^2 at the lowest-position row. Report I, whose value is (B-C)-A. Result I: -14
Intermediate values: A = 2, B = 10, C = 22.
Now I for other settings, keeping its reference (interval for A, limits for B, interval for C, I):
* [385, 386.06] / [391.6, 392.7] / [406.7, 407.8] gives -16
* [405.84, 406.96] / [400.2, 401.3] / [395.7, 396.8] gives -6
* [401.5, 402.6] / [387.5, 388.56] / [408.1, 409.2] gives 11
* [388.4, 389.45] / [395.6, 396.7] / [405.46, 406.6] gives 15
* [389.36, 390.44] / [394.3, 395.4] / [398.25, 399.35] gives 6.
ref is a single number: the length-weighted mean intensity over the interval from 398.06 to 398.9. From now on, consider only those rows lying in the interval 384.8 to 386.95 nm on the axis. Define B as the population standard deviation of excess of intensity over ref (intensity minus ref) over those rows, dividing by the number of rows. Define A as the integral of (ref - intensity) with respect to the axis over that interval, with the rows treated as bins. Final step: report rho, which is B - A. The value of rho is 0.4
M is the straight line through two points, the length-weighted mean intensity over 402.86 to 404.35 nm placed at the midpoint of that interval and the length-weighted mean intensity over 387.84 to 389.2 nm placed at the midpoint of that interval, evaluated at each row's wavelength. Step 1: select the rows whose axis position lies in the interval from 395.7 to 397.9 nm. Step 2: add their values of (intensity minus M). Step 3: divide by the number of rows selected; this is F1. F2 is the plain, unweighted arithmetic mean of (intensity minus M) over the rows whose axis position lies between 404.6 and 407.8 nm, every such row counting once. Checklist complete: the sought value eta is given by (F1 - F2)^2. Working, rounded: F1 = -1.8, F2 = -1.5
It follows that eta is 0.1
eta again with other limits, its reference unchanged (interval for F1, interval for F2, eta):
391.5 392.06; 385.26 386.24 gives 0.2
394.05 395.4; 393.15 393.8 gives 7.2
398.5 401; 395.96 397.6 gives 6.8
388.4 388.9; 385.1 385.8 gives 20.8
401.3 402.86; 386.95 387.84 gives 6.9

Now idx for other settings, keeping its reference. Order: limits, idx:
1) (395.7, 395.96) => 8.6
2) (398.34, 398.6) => 8.2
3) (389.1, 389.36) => 7.8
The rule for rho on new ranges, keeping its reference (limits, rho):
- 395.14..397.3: -1.3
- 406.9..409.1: -0.9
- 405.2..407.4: 1.4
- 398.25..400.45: 0.9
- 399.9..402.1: 1.8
